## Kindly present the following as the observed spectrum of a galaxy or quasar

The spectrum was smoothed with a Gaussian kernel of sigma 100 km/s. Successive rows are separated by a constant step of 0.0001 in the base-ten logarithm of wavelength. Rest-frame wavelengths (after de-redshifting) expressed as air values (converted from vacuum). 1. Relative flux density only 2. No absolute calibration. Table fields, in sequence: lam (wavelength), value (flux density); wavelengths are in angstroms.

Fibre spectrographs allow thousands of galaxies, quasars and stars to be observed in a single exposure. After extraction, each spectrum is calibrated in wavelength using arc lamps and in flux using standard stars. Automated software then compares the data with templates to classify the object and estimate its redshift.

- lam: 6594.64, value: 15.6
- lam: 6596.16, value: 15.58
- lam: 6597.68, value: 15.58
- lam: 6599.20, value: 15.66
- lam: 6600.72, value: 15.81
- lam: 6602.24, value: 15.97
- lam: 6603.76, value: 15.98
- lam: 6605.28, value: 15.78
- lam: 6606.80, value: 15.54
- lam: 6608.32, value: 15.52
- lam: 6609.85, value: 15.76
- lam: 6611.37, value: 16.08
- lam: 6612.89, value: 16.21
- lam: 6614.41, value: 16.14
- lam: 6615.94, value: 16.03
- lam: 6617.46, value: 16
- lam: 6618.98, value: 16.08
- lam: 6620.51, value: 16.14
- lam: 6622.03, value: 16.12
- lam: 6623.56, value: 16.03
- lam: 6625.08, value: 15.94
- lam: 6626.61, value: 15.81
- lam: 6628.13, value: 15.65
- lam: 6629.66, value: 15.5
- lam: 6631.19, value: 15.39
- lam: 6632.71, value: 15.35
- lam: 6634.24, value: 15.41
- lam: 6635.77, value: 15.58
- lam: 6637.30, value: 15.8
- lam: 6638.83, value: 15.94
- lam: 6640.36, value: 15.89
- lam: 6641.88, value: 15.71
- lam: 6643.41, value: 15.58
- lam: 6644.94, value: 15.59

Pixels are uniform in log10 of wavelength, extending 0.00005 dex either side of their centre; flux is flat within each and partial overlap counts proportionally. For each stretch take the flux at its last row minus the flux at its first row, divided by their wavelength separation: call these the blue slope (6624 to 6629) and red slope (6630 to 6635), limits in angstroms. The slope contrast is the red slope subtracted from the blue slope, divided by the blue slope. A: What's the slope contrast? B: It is 1.1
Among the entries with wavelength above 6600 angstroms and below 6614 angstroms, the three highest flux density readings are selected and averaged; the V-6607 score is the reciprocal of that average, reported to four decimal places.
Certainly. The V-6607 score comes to 0.0622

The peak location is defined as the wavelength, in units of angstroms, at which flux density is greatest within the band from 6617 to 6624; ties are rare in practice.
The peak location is 6620.51 angstroms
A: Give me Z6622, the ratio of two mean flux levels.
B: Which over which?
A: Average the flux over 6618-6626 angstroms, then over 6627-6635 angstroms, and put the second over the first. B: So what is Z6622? 0.96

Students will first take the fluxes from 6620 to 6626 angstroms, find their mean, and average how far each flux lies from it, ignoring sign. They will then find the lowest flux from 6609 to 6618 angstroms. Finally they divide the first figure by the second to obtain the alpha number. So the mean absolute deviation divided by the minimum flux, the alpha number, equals 0.0046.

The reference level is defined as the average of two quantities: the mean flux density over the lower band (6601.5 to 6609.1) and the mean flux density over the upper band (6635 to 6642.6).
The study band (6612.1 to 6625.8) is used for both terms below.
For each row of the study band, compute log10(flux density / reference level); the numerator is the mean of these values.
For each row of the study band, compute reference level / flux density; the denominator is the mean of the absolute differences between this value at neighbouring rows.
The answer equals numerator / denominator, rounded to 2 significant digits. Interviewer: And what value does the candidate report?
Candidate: 2.0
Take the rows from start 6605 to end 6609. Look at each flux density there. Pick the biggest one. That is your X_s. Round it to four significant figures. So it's 15.78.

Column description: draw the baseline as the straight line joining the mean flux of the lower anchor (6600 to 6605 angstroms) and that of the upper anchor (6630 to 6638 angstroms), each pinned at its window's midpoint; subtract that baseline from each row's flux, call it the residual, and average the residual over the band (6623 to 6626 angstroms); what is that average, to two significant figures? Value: 0.35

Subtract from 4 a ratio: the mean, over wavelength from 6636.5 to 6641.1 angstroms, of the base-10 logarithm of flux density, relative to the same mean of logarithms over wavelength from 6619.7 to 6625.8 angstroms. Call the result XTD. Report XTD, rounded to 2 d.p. 3.00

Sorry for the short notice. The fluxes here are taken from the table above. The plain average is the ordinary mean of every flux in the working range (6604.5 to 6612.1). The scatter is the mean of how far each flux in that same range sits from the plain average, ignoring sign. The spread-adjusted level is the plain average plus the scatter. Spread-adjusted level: 15.9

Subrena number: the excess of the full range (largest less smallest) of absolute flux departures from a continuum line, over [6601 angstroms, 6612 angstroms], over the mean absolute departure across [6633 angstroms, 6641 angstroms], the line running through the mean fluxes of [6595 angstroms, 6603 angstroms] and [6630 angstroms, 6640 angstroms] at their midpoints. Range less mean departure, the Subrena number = 0.10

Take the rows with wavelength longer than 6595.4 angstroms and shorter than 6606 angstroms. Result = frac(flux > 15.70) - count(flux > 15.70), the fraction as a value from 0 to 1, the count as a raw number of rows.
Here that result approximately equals -3.4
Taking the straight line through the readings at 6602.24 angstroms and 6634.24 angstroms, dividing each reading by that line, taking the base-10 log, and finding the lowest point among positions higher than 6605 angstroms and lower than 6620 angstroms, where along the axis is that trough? 6606.80 angstroms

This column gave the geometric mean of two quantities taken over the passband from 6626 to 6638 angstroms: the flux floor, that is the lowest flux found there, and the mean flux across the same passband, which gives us 15.5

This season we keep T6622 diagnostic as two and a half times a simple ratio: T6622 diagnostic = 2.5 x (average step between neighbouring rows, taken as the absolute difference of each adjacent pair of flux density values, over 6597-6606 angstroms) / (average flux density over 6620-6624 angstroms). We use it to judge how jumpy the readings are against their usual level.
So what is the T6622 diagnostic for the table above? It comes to 0.019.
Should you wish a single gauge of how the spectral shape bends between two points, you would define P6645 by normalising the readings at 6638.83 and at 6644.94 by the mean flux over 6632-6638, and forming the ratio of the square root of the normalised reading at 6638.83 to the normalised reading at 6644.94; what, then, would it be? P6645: 1.01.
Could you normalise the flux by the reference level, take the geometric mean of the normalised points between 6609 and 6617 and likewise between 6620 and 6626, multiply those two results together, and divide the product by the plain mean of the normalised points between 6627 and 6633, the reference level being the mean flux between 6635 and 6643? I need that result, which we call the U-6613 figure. 1.05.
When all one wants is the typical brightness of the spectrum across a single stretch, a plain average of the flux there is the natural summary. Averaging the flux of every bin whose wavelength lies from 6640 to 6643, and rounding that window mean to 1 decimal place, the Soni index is 15.8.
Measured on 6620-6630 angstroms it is 15.9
